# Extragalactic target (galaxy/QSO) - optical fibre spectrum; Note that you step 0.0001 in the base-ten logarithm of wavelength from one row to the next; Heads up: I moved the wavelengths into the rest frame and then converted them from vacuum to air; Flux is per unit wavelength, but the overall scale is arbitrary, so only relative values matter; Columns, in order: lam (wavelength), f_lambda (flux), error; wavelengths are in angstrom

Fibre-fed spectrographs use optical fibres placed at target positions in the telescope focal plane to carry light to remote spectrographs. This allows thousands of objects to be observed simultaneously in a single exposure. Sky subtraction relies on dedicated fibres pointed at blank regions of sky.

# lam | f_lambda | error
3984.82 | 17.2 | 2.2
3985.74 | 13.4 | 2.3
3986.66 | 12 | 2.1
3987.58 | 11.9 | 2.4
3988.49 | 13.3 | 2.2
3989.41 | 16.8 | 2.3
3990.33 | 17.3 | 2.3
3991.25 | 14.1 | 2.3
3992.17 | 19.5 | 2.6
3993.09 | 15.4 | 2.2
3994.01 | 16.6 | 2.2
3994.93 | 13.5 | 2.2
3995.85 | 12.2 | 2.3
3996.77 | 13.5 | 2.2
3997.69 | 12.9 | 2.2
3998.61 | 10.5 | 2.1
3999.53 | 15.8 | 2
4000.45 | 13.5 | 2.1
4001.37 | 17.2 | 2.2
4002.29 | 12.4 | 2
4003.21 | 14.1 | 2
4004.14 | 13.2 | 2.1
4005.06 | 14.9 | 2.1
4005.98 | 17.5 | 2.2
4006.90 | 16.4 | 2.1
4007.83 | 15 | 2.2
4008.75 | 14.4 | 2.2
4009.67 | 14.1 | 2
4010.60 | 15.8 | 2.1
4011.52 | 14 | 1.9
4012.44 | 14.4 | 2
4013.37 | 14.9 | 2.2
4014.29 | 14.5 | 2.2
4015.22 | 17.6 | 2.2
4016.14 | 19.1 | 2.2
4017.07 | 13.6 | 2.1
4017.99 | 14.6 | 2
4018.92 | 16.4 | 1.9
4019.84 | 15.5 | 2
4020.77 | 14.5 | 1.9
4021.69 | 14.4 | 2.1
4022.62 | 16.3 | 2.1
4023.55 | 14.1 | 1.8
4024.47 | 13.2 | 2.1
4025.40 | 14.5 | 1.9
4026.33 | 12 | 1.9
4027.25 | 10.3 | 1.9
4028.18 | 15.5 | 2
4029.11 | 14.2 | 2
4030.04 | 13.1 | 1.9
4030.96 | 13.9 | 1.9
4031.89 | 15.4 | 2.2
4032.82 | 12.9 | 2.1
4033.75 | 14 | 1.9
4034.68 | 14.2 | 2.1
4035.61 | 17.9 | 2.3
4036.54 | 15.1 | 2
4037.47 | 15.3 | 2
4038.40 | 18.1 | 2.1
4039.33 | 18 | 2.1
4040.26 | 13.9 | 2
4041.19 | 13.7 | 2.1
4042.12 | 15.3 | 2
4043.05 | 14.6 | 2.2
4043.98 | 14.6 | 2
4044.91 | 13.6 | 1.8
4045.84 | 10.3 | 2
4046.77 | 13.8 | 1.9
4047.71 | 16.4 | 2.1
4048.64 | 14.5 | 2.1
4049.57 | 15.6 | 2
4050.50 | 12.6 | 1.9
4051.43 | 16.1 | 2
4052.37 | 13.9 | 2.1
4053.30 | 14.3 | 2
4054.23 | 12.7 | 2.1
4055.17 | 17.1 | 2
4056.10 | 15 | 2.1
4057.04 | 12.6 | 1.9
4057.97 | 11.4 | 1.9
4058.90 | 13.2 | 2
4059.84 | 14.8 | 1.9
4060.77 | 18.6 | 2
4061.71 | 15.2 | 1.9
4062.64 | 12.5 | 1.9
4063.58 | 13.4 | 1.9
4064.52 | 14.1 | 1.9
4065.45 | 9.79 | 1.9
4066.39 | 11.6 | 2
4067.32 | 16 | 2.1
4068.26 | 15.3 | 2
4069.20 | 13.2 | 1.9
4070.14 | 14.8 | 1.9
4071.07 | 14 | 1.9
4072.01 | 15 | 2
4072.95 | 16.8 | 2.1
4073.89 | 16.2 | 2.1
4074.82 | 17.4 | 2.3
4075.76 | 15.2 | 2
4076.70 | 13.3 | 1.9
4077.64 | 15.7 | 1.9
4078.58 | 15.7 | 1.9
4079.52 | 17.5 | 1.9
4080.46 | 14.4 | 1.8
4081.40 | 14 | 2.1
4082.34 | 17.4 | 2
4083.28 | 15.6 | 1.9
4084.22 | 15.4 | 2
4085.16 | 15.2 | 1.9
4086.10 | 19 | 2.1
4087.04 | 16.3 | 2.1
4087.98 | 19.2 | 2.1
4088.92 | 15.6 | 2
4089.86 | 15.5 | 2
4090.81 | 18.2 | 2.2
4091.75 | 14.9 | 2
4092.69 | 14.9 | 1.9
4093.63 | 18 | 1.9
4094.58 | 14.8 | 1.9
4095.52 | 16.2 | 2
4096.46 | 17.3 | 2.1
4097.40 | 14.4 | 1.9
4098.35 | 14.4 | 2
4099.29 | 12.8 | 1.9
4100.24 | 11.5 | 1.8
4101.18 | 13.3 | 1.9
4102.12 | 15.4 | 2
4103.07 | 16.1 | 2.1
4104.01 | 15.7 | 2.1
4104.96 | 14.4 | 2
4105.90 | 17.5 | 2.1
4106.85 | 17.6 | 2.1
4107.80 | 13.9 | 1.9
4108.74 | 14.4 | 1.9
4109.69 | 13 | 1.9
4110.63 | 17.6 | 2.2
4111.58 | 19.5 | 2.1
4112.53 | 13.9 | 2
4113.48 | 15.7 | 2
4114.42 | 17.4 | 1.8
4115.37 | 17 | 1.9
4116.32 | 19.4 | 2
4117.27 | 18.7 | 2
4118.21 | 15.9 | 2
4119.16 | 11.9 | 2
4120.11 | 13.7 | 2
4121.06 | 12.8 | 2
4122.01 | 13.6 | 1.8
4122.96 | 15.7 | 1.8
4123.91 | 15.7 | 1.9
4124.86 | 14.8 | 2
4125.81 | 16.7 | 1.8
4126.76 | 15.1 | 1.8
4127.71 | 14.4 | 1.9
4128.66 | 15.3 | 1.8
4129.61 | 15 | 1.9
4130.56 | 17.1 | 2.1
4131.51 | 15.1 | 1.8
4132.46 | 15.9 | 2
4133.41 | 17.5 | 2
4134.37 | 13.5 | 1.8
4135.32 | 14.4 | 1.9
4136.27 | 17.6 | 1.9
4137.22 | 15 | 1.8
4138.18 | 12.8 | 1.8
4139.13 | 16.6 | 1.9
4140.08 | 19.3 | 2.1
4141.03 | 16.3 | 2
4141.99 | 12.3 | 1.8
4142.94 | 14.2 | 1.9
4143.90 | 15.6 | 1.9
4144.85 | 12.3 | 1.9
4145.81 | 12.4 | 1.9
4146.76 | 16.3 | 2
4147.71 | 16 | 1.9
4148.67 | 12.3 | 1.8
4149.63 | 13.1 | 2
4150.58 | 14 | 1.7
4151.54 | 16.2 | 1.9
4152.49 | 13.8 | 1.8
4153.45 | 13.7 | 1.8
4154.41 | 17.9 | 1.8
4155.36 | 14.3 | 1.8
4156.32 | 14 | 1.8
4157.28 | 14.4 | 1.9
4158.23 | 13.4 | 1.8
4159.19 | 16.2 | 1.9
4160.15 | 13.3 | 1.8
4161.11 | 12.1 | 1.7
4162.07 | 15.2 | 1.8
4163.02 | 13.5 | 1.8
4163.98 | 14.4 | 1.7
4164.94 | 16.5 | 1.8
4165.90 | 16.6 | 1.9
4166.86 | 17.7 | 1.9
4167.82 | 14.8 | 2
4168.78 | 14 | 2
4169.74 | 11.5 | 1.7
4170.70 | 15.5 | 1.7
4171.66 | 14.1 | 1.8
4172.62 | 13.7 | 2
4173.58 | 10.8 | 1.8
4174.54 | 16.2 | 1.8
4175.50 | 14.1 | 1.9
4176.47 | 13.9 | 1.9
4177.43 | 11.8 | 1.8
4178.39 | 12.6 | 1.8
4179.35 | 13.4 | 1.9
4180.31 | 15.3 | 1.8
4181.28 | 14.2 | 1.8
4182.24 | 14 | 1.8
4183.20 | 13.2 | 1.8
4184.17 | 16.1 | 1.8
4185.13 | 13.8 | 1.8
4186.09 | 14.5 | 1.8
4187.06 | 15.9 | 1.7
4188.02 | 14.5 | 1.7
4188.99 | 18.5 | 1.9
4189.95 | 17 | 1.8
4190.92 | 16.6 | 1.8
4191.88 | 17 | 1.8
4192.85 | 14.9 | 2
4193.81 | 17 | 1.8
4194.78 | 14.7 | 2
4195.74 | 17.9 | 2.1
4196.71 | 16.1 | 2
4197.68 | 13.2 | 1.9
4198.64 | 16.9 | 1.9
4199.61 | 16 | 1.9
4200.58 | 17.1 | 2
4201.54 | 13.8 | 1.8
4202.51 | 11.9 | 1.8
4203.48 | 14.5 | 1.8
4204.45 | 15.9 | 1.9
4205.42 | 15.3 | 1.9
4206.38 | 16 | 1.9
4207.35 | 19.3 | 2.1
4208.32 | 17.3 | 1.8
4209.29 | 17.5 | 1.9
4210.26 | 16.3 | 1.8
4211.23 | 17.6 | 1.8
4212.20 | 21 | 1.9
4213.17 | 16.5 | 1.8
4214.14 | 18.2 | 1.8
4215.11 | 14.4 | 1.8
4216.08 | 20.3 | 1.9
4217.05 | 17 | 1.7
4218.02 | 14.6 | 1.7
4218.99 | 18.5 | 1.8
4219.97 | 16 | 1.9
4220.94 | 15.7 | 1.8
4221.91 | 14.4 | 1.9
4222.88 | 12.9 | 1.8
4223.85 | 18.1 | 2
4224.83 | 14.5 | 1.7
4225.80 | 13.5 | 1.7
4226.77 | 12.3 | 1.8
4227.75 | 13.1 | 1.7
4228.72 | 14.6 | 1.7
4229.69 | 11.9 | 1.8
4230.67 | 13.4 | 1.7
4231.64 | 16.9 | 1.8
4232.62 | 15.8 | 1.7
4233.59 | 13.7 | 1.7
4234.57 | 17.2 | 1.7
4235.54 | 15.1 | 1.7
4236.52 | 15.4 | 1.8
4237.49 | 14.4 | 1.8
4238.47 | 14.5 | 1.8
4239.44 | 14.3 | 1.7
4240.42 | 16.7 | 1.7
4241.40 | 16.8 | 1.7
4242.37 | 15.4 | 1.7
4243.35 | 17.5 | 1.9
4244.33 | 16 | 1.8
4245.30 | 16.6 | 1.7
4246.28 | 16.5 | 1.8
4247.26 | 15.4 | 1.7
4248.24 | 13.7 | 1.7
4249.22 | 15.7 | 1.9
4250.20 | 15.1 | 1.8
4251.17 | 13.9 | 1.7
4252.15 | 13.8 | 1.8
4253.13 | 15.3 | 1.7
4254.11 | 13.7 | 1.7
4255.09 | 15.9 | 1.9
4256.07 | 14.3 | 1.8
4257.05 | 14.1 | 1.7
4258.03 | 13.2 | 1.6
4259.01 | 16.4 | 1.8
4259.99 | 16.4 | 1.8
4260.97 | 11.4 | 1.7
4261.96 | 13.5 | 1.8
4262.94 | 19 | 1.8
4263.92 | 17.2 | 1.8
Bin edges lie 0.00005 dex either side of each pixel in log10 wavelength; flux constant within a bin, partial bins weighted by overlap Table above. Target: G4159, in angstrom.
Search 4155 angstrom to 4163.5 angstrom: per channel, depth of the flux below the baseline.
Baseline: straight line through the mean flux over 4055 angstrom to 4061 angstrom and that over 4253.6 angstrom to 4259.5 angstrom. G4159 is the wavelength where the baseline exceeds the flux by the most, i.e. 4161.11 angstrom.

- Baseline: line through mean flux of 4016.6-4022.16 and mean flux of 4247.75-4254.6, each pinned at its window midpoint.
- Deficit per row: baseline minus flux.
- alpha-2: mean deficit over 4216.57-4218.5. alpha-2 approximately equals -1.3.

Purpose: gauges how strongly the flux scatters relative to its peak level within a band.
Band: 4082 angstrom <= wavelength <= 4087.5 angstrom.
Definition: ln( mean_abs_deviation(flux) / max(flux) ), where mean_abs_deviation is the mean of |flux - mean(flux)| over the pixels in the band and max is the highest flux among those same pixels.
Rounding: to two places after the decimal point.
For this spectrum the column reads -2.81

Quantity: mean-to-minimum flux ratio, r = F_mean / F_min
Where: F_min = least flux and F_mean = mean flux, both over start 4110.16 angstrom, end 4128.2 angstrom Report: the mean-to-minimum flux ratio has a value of 1.32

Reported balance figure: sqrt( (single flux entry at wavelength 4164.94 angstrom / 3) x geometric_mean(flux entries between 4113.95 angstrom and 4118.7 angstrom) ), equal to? 9.8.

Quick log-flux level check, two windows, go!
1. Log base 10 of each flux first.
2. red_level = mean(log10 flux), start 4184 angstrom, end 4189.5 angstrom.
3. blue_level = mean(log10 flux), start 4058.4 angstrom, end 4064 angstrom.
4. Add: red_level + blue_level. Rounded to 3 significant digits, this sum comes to 2.35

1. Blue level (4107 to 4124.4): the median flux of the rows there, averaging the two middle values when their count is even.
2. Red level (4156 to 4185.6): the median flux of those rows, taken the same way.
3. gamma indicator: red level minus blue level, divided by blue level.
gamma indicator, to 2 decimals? -0.11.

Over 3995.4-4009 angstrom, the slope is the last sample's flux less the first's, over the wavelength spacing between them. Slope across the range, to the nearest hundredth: 0.17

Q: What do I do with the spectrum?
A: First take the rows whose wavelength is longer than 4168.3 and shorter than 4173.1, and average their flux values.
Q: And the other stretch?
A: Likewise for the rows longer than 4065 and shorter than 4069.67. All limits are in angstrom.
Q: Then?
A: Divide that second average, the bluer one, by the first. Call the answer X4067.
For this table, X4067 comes 0.96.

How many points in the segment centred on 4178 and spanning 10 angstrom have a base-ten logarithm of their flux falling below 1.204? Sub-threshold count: 9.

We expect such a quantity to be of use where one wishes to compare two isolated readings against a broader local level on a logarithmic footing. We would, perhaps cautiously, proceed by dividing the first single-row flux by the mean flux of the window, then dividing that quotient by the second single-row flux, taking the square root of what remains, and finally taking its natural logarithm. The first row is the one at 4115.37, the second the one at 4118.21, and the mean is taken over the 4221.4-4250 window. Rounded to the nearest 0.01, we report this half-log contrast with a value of -1.32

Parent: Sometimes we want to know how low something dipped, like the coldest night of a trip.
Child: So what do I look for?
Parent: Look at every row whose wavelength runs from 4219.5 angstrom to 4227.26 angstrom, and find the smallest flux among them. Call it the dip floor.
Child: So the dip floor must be 12.3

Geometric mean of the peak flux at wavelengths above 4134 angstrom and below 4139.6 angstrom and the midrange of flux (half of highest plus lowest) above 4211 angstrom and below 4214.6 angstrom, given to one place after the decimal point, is 18.2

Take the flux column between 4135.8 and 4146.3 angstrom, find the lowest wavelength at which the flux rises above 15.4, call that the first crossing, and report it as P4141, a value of 4136.27 angstrom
